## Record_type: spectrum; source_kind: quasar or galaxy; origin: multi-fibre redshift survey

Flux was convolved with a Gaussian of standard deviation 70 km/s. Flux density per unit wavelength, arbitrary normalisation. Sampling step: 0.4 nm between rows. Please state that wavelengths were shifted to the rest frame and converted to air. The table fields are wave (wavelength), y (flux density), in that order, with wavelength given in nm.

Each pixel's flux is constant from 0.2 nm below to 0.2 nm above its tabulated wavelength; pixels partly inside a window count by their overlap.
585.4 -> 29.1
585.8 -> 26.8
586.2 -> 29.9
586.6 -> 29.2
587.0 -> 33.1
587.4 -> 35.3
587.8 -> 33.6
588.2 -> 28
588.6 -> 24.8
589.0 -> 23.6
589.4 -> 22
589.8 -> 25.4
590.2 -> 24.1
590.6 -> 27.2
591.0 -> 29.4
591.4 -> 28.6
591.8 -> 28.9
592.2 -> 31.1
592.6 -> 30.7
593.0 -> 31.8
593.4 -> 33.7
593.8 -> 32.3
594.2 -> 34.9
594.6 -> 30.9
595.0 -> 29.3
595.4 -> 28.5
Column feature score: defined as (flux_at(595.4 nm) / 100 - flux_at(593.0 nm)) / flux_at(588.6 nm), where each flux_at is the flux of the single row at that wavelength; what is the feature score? -1.27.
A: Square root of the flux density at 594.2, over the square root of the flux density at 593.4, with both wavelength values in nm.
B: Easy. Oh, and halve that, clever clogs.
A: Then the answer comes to 0.51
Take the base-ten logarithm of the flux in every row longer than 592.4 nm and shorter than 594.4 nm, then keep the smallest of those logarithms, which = 1.49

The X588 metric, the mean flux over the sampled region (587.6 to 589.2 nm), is 27.5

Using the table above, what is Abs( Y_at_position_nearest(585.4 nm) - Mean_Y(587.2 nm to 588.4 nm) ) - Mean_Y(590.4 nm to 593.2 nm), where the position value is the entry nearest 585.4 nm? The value -26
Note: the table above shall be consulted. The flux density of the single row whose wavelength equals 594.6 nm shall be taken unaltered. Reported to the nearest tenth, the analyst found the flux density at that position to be 30.9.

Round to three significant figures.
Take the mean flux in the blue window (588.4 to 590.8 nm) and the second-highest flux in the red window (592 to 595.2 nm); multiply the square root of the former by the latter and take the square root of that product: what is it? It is 12.9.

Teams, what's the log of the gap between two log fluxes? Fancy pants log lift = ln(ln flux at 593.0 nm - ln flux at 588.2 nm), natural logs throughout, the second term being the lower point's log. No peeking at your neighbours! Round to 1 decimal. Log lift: -2.1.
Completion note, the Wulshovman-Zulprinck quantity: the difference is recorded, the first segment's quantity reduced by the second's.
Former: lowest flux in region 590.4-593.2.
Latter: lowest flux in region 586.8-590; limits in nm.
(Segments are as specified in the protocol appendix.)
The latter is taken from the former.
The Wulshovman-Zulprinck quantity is 5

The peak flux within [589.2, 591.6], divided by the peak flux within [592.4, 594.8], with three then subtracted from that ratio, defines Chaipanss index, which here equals -2.16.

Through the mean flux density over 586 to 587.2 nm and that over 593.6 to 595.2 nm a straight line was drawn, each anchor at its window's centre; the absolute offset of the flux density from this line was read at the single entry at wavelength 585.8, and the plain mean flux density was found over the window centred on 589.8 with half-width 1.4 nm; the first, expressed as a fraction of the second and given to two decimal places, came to 0.15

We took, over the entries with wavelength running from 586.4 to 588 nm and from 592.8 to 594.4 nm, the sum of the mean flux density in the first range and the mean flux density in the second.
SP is 66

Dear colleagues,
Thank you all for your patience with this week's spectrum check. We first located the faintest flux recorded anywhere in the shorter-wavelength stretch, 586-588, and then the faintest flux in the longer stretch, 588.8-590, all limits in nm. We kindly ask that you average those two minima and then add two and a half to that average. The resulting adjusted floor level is 28.1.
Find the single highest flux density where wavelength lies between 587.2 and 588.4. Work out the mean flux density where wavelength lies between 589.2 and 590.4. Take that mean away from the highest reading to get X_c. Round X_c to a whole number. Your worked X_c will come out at 11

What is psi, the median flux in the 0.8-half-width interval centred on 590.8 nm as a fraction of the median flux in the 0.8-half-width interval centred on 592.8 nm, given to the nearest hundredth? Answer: 0.89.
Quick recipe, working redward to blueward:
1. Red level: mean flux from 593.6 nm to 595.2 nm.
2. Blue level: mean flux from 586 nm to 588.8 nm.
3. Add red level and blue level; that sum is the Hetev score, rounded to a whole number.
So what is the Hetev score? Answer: 62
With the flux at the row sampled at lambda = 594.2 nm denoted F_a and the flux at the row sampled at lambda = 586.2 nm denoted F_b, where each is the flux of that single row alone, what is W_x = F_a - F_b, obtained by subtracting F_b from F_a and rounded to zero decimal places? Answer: 5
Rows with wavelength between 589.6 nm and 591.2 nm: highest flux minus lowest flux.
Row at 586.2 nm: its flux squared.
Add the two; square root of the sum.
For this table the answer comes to 30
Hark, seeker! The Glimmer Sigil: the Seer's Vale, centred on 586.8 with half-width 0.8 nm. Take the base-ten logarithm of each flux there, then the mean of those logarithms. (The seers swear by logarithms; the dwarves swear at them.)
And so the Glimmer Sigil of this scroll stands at 1.50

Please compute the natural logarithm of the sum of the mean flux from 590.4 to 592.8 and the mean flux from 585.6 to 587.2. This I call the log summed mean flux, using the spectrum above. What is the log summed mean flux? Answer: 4.08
